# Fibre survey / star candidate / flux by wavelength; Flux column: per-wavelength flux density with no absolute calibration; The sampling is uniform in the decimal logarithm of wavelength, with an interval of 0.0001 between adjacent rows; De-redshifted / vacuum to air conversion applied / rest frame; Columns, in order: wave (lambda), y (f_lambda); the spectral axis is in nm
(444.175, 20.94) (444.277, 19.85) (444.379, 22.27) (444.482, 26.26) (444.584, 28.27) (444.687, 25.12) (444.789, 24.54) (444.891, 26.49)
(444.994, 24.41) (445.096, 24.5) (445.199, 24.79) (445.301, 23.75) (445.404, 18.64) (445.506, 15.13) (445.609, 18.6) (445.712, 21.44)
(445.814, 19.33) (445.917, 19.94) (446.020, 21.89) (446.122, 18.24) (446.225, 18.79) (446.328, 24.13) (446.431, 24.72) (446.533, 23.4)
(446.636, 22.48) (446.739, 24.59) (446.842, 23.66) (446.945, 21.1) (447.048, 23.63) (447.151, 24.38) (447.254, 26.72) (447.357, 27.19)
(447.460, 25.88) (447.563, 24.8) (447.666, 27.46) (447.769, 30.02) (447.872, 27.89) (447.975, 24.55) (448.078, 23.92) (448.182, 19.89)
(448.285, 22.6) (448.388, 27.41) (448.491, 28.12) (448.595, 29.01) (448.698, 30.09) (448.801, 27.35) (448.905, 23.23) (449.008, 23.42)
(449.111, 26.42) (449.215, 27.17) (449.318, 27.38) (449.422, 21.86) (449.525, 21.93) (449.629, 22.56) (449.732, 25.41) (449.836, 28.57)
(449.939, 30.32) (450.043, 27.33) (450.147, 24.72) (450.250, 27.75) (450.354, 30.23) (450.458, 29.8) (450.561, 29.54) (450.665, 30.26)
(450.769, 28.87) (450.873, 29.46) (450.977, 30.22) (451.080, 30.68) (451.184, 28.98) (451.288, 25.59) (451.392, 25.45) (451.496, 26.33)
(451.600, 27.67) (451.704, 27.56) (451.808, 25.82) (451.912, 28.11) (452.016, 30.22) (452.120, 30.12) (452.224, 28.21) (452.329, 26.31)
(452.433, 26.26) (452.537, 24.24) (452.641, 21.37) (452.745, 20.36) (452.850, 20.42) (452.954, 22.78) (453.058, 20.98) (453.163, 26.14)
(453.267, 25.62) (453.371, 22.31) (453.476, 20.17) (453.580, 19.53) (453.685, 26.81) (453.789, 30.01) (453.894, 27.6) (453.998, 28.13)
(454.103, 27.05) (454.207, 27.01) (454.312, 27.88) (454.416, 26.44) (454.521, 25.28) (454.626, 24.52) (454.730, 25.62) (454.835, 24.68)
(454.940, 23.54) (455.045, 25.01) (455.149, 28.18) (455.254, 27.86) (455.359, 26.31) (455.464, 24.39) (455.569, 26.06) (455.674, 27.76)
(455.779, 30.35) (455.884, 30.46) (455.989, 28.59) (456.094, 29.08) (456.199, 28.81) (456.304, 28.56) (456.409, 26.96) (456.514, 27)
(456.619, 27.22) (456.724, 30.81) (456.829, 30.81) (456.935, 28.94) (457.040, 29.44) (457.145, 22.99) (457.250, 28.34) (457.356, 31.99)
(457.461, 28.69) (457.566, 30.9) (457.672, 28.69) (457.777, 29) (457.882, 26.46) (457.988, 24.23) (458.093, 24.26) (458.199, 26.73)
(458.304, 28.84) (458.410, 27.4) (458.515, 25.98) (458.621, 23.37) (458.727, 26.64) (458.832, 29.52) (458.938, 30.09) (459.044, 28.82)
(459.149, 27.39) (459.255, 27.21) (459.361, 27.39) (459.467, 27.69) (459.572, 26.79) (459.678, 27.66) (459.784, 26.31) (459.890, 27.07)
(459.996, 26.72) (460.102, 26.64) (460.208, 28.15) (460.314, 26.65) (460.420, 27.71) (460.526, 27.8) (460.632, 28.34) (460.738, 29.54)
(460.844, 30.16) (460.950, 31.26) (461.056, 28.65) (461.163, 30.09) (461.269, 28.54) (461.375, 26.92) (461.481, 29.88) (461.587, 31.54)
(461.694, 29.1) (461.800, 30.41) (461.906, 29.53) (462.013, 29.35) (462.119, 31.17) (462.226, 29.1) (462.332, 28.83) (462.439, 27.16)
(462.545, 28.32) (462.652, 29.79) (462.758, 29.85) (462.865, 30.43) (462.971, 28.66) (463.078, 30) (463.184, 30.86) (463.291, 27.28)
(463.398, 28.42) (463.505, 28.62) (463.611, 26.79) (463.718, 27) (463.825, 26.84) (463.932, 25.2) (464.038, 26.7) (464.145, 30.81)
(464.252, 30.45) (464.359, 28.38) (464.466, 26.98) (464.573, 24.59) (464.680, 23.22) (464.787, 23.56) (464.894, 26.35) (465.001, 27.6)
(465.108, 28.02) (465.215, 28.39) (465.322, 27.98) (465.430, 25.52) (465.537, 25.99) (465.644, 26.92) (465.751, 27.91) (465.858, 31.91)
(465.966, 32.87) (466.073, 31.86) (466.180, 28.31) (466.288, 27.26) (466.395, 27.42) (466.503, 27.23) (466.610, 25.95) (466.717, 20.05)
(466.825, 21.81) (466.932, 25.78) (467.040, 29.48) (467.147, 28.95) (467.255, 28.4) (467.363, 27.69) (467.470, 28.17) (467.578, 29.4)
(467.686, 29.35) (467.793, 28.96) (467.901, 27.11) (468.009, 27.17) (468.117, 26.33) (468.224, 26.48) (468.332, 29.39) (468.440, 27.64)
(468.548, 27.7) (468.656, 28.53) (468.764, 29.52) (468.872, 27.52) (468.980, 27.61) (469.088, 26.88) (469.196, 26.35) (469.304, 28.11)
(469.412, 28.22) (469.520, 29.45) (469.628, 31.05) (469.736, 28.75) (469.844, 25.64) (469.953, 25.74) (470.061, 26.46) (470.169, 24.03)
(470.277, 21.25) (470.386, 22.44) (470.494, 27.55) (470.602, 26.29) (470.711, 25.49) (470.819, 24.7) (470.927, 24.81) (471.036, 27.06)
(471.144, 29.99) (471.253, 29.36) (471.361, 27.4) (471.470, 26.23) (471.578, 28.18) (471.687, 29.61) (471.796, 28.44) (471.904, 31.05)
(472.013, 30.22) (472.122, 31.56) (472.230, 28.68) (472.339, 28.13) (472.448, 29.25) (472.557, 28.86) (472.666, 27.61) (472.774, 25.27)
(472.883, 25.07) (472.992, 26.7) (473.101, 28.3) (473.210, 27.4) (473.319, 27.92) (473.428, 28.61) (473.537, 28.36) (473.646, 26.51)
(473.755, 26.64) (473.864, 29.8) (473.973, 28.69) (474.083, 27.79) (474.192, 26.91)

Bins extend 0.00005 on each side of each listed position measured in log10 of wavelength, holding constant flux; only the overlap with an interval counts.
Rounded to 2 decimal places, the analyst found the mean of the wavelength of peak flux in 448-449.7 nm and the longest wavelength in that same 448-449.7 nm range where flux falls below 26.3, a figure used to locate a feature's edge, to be 449.16 nm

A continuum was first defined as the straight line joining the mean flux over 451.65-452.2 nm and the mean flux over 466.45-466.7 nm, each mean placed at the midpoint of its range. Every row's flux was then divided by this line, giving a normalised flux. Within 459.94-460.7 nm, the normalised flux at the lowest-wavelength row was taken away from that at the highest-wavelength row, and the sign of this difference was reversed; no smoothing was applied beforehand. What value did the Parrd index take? -0.06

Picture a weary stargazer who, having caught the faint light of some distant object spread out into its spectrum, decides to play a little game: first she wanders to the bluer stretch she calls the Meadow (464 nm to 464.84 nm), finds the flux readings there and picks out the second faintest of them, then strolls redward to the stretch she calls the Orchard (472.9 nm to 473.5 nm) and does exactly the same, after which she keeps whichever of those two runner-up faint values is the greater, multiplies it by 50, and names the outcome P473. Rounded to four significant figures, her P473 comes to 1370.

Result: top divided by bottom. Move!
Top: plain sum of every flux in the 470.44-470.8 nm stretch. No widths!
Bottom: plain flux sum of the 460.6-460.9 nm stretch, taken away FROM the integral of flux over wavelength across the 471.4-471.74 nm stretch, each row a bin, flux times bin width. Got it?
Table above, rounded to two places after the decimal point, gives -1.01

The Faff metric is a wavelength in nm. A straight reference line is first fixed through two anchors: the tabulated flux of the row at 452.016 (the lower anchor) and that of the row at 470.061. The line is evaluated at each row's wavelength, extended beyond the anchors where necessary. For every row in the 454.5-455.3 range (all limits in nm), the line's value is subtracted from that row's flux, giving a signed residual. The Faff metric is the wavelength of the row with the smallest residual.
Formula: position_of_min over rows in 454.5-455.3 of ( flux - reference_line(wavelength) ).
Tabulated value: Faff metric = 454.940 nm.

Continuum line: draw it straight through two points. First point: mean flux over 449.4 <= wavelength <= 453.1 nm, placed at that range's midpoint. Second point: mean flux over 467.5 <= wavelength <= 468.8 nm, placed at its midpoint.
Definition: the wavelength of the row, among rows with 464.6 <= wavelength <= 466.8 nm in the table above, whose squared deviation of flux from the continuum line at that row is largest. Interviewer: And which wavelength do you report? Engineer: 466.717 nm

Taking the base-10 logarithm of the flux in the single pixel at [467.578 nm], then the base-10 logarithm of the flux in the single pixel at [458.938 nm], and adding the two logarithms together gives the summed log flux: 2.95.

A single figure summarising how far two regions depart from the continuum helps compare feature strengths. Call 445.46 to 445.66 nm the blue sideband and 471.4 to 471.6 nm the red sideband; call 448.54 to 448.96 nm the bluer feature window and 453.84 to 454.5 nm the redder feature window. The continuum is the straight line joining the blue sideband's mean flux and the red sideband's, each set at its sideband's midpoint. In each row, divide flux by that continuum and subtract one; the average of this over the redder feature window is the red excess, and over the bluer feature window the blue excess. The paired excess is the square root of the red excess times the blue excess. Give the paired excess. 0.42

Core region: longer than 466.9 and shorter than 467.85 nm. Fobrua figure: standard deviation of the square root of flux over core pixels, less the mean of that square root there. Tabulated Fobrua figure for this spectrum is -5.23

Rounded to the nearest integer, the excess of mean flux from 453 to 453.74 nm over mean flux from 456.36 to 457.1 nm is -6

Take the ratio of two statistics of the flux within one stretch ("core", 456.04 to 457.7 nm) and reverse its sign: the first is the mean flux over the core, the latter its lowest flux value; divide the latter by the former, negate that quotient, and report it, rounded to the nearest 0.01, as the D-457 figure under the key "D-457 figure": -0.80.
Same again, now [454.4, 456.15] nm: -0.88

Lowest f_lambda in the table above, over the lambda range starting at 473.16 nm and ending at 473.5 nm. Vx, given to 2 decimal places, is 27.40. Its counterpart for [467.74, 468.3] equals 26.33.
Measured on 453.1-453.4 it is 22.31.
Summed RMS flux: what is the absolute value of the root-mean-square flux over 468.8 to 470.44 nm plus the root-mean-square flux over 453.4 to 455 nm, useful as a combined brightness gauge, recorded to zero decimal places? 53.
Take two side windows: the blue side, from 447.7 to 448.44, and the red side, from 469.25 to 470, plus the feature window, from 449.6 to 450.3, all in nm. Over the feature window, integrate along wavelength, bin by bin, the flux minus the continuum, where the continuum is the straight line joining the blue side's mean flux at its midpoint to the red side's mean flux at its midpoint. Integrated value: 0.9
